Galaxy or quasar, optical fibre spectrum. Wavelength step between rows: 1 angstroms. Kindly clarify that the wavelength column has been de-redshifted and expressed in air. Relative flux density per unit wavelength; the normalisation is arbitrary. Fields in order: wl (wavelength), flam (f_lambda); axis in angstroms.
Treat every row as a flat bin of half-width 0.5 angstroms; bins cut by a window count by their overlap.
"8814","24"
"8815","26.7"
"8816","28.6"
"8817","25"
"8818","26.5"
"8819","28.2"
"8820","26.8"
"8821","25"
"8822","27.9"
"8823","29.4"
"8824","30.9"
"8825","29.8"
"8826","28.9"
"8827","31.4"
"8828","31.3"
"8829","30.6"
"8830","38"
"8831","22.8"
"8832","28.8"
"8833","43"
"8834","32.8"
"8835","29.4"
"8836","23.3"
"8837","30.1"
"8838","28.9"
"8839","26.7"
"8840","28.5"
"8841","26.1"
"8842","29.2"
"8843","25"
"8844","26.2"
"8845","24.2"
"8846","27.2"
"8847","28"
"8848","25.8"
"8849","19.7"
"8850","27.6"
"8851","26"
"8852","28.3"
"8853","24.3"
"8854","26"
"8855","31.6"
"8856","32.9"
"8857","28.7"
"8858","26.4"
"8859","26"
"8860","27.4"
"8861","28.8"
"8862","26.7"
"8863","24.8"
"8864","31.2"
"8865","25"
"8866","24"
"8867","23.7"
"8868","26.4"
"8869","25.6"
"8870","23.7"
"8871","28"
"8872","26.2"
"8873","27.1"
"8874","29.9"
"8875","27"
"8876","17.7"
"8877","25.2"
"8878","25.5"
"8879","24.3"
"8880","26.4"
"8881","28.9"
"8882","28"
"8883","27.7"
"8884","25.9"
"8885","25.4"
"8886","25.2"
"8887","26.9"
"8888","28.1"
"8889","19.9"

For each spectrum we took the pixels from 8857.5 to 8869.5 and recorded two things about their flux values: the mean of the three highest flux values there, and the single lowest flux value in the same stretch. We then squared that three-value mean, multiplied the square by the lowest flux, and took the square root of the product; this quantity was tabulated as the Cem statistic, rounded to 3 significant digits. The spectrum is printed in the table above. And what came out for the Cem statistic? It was 142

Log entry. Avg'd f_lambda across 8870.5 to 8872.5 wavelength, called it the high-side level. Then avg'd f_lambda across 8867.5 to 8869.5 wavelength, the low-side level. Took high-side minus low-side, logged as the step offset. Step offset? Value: 1.1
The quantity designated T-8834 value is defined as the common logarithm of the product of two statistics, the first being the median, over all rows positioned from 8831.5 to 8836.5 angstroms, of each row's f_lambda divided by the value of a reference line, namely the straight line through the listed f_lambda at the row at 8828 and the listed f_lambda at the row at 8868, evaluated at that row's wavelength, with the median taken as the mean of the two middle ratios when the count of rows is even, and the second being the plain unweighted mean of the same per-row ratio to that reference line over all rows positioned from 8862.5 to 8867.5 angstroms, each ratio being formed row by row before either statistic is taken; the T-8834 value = -0.032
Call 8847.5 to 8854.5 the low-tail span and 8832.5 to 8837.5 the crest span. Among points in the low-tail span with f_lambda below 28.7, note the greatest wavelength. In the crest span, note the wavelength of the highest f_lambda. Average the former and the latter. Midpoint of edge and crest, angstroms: 8843.5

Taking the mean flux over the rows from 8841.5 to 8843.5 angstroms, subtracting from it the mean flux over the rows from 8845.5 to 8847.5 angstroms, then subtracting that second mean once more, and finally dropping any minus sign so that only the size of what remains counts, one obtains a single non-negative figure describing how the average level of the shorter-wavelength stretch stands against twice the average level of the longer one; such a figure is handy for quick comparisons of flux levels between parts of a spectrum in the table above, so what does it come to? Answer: 28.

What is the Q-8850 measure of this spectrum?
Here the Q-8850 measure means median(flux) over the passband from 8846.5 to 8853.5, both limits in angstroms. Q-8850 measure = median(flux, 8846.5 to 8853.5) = 26.0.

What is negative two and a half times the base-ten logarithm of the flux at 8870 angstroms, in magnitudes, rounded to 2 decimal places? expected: -3.44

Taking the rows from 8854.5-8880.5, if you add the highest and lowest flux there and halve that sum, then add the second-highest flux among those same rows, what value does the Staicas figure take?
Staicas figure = 57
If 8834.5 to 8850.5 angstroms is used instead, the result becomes 54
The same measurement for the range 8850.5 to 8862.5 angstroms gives 60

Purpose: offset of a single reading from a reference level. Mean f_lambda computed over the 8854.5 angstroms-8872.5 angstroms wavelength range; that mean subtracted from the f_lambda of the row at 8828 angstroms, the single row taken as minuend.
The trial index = 4.2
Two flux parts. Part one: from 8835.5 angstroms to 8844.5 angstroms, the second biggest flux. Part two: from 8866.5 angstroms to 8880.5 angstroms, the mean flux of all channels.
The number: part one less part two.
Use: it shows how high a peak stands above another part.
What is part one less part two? 3.7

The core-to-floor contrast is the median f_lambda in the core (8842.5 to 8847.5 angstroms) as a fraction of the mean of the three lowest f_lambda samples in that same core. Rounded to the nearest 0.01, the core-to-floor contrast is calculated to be 1.04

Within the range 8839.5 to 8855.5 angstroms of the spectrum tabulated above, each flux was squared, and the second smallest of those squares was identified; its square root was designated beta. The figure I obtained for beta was 24.2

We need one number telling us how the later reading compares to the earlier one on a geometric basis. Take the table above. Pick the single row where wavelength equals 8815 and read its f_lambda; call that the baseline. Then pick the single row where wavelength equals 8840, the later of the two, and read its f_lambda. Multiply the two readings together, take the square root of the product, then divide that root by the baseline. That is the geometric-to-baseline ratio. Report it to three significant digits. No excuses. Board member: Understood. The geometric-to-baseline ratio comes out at 1.03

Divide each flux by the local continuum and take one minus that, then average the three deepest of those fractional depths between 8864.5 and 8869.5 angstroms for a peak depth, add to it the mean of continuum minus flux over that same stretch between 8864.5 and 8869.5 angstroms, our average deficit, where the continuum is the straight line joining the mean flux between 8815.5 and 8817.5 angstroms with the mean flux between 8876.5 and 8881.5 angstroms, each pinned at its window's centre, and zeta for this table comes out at 1.3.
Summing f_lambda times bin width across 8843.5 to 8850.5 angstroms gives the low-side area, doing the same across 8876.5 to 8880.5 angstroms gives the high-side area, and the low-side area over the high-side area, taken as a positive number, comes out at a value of 1.8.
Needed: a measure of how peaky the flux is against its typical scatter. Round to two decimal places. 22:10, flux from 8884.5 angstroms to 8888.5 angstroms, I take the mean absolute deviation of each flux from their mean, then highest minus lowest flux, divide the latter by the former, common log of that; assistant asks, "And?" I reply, 0.42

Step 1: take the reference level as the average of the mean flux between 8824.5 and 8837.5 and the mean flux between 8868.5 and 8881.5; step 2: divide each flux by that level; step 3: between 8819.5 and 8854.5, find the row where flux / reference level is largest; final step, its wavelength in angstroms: 8833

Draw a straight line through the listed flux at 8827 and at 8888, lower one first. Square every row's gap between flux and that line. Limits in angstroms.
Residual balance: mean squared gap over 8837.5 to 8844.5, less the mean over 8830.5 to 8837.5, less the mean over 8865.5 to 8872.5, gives -43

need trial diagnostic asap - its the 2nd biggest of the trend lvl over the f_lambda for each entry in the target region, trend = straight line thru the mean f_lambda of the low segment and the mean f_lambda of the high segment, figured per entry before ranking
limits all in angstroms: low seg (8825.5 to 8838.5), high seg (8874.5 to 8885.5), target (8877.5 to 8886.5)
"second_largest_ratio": 1.01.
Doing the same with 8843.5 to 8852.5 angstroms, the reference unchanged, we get 1.21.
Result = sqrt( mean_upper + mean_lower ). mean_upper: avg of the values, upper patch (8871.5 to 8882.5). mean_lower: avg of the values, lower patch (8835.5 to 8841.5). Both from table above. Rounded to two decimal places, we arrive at 7.30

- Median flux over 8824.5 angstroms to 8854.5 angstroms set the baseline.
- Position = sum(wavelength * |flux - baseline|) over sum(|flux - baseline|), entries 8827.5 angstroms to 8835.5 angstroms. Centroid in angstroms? 8831.6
